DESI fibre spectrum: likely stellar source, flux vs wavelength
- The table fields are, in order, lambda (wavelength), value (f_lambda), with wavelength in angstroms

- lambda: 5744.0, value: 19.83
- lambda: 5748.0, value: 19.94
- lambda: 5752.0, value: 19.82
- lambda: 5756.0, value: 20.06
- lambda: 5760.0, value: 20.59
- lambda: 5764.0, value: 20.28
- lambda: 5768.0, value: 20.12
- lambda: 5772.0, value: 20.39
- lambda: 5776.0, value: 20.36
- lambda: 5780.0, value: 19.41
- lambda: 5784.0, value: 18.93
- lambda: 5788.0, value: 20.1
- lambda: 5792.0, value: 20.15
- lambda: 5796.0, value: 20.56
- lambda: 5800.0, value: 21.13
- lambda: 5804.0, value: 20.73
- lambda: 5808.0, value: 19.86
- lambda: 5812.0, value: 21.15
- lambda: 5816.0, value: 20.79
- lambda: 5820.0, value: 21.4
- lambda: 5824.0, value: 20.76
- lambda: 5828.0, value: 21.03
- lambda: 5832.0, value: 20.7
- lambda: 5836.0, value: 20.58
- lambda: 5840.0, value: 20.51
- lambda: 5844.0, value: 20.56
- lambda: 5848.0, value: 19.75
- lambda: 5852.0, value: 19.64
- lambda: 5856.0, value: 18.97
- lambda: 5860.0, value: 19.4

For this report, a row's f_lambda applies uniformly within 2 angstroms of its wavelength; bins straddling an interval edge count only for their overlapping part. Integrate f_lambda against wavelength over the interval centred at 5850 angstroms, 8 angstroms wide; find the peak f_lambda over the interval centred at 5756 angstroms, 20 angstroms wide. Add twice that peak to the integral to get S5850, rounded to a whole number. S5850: 199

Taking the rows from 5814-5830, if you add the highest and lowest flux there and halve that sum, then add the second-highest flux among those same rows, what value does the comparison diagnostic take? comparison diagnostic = 42.1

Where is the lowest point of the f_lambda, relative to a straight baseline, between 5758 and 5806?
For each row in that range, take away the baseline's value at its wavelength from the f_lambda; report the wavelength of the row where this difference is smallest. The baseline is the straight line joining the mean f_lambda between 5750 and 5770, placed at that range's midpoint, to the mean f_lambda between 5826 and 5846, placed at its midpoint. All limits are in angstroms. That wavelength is 5784.0 angstroms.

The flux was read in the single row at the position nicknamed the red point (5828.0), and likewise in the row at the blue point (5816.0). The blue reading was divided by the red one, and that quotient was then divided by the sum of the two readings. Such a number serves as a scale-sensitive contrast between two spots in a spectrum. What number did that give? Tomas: 0.0236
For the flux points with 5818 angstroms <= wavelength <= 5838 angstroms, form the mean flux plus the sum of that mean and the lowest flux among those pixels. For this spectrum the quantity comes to 62.4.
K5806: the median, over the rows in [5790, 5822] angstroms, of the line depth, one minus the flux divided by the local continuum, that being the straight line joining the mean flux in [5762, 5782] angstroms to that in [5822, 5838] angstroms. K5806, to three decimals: -0.011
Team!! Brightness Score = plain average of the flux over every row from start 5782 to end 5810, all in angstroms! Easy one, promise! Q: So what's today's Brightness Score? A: 20.2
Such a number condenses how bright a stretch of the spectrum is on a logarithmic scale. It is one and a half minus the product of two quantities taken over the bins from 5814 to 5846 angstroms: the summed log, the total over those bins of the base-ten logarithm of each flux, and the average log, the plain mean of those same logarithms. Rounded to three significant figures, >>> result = -12.4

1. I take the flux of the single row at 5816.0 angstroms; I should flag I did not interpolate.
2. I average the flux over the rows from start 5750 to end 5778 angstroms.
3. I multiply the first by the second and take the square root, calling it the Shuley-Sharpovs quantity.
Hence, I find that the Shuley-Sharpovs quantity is 20.5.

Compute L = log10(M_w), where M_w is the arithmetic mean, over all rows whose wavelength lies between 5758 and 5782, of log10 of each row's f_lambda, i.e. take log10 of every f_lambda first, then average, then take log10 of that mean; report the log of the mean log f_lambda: 0.116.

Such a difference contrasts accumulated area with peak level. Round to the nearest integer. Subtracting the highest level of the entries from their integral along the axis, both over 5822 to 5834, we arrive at 229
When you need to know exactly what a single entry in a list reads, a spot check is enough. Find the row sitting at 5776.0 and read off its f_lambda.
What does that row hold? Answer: 20.36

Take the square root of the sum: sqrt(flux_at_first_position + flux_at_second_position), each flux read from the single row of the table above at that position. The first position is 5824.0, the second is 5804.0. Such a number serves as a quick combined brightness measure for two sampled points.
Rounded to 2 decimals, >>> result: 6.44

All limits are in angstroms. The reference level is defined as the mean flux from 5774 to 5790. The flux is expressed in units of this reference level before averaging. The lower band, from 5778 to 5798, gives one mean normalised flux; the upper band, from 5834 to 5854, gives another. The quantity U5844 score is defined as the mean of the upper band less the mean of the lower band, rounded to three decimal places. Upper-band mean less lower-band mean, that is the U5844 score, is 0.019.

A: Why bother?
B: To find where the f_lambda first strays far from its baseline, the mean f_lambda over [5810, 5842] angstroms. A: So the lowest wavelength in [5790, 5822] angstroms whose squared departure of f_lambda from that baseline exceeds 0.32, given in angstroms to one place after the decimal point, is 5792.0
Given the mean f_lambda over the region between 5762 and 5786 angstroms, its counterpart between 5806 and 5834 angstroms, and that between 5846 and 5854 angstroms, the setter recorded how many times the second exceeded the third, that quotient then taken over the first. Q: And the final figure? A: 0.0531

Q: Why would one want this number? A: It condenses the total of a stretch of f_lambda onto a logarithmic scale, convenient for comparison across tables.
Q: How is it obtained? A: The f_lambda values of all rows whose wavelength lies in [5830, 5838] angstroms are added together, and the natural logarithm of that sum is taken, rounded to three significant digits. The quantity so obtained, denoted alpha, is 3.72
